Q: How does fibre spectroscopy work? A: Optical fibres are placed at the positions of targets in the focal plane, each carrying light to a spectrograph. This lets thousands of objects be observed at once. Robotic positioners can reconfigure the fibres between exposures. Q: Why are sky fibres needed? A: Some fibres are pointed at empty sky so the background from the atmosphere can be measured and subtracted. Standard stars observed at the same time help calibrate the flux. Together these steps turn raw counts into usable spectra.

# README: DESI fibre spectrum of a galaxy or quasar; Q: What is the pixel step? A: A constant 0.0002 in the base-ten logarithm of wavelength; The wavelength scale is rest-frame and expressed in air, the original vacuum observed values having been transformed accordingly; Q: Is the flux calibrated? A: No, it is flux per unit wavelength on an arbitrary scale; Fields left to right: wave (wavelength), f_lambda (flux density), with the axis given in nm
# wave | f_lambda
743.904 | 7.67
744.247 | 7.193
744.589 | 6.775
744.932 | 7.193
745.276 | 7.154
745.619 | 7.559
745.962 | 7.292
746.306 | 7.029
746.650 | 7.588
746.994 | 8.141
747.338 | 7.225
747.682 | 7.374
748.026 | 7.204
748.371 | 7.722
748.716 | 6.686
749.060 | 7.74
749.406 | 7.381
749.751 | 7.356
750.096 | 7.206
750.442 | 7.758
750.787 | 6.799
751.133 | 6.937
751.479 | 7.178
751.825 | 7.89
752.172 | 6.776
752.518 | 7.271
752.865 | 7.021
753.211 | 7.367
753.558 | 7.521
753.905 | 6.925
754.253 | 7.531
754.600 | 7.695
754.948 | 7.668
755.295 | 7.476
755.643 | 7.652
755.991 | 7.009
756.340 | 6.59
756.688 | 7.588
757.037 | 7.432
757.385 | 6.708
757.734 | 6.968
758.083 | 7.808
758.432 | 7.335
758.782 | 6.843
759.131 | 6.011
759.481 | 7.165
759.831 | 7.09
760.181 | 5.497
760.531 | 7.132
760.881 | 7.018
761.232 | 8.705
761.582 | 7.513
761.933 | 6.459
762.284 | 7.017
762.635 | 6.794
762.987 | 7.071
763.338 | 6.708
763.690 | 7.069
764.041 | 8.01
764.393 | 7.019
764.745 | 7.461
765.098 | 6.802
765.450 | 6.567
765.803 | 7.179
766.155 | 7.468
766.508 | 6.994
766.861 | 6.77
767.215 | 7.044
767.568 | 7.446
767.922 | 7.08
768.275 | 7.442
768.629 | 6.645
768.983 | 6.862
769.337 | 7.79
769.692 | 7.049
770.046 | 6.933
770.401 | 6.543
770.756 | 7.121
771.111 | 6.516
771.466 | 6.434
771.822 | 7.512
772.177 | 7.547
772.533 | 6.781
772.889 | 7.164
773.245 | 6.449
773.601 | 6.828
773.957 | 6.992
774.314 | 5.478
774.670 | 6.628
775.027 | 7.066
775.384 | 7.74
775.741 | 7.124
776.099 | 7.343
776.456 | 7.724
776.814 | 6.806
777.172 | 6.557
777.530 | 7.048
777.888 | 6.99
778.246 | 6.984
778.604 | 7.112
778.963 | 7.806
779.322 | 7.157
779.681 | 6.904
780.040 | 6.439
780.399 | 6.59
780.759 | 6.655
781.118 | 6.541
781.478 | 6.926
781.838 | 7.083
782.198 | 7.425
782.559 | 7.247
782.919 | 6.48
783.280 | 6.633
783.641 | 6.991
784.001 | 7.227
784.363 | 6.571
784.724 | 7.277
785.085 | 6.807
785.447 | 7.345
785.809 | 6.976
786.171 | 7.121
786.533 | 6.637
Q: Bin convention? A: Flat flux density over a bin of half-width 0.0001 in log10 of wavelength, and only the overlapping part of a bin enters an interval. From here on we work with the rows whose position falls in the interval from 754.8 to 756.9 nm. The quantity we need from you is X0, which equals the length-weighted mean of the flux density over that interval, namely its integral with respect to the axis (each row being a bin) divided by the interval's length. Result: 7.33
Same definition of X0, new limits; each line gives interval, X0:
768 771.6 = 6.94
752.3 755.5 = 7.38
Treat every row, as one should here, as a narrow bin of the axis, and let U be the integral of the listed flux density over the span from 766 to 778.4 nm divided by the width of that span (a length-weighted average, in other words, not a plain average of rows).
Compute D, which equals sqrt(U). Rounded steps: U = 7.0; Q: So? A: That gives 2.64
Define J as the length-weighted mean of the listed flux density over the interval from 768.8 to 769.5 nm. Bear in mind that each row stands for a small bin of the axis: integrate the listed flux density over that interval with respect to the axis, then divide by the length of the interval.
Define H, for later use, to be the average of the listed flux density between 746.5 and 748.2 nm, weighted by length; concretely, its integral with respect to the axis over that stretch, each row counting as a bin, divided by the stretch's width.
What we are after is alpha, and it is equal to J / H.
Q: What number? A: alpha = 0.97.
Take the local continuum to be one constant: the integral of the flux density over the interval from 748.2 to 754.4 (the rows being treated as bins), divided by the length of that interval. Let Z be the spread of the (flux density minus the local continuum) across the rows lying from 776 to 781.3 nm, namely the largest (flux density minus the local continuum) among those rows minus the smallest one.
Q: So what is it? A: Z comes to 1.4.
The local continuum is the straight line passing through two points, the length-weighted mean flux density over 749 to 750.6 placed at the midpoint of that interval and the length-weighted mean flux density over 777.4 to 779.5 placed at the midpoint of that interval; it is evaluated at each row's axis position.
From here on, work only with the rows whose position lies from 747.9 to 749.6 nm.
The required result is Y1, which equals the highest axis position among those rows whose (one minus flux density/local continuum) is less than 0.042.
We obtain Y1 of 749.406 nm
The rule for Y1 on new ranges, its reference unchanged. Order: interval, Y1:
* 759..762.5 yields 761.582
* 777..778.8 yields 778.604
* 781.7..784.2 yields 784.001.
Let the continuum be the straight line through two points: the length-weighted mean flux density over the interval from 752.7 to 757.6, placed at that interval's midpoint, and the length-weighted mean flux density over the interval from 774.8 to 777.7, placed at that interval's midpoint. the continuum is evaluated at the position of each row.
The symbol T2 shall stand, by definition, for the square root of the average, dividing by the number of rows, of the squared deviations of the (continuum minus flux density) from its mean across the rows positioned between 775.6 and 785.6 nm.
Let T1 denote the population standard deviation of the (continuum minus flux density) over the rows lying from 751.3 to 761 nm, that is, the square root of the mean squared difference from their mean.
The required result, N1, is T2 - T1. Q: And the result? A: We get -0.16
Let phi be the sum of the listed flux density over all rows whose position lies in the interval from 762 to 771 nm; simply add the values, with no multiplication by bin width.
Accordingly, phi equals 177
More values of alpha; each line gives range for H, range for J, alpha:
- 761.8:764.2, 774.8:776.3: 1.04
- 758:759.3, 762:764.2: 1.02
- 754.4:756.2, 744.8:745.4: 0.96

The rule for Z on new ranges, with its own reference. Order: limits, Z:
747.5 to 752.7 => 1.2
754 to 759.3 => 1.8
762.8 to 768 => 1.4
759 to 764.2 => 3.2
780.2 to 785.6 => 0.9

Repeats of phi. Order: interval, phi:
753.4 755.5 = 45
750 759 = 189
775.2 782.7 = 148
